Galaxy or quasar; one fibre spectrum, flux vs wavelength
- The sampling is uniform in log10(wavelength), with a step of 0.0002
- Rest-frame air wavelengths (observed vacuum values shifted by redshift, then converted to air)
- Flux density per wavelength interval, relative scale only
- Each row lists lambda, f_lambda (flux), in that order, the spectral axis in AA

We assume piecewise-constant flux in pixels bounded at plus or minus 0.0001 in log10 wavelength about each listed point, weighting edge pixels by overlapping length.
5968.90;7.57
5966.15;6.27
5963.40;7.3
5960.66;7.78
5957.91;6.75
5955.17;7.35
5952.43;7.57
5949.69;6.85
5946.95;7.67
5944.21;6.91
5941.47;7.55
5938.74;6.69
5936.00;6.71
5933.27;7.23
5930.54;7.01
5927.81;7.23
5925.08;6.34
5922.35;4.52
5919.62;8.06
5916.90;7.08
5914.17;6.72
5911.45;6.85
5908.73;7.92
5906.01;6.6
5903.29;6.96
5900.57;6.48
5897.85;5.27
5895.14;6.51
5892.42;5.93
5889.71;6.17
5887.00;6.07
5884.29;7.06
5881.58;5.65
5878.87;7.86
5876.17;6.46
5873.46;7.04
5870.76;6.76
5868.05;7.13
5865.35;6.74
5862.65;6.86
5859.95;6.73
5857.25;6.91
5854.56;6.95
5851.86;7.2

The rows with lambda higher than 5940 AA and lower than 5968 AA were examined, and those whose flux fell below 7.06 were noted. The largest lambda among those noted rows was 5966.15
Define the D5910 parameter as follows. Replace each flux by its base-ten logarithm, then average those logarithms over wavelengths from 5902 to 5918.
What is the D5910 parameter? 0.846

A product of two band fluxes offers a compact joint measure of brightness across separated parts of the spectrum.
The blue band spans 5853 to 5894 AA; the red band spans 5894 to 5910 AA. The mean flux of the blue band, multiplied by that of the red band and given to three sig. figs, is 44.3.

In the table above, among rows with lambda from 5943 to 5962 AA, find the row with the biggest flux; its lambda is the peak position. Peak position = 5960.66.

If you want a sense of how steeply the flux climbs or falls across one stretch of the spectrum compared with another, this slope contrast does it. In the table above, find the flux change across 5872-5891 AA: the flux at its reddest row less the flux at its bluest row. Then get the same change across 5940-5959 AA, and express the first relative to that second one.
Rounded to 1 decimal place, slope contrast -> 1.1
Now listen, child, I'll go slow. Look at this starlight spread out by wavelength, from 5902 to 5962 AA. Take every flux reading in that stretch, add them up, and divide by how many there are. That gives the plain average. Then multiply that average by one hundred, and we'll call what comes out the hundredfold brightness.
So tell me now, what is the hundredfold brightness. 702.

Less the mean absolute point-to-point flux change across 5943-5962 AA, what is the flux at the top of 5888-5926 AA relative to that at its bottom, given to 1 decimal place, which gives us -0.5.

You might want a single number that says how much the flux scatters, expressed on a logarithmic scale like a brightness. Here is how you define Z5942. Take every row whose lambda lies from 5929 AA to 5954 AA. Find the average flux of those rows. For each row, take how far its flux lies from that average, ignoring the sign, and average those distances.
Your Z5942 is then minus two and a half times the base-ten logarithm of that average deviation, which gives 1.2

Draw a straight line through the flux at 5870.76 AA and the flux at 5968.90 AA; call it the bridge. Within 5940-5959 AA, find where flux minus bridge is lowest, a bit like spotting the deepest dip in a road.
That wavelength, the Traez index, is 5957.91 AA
